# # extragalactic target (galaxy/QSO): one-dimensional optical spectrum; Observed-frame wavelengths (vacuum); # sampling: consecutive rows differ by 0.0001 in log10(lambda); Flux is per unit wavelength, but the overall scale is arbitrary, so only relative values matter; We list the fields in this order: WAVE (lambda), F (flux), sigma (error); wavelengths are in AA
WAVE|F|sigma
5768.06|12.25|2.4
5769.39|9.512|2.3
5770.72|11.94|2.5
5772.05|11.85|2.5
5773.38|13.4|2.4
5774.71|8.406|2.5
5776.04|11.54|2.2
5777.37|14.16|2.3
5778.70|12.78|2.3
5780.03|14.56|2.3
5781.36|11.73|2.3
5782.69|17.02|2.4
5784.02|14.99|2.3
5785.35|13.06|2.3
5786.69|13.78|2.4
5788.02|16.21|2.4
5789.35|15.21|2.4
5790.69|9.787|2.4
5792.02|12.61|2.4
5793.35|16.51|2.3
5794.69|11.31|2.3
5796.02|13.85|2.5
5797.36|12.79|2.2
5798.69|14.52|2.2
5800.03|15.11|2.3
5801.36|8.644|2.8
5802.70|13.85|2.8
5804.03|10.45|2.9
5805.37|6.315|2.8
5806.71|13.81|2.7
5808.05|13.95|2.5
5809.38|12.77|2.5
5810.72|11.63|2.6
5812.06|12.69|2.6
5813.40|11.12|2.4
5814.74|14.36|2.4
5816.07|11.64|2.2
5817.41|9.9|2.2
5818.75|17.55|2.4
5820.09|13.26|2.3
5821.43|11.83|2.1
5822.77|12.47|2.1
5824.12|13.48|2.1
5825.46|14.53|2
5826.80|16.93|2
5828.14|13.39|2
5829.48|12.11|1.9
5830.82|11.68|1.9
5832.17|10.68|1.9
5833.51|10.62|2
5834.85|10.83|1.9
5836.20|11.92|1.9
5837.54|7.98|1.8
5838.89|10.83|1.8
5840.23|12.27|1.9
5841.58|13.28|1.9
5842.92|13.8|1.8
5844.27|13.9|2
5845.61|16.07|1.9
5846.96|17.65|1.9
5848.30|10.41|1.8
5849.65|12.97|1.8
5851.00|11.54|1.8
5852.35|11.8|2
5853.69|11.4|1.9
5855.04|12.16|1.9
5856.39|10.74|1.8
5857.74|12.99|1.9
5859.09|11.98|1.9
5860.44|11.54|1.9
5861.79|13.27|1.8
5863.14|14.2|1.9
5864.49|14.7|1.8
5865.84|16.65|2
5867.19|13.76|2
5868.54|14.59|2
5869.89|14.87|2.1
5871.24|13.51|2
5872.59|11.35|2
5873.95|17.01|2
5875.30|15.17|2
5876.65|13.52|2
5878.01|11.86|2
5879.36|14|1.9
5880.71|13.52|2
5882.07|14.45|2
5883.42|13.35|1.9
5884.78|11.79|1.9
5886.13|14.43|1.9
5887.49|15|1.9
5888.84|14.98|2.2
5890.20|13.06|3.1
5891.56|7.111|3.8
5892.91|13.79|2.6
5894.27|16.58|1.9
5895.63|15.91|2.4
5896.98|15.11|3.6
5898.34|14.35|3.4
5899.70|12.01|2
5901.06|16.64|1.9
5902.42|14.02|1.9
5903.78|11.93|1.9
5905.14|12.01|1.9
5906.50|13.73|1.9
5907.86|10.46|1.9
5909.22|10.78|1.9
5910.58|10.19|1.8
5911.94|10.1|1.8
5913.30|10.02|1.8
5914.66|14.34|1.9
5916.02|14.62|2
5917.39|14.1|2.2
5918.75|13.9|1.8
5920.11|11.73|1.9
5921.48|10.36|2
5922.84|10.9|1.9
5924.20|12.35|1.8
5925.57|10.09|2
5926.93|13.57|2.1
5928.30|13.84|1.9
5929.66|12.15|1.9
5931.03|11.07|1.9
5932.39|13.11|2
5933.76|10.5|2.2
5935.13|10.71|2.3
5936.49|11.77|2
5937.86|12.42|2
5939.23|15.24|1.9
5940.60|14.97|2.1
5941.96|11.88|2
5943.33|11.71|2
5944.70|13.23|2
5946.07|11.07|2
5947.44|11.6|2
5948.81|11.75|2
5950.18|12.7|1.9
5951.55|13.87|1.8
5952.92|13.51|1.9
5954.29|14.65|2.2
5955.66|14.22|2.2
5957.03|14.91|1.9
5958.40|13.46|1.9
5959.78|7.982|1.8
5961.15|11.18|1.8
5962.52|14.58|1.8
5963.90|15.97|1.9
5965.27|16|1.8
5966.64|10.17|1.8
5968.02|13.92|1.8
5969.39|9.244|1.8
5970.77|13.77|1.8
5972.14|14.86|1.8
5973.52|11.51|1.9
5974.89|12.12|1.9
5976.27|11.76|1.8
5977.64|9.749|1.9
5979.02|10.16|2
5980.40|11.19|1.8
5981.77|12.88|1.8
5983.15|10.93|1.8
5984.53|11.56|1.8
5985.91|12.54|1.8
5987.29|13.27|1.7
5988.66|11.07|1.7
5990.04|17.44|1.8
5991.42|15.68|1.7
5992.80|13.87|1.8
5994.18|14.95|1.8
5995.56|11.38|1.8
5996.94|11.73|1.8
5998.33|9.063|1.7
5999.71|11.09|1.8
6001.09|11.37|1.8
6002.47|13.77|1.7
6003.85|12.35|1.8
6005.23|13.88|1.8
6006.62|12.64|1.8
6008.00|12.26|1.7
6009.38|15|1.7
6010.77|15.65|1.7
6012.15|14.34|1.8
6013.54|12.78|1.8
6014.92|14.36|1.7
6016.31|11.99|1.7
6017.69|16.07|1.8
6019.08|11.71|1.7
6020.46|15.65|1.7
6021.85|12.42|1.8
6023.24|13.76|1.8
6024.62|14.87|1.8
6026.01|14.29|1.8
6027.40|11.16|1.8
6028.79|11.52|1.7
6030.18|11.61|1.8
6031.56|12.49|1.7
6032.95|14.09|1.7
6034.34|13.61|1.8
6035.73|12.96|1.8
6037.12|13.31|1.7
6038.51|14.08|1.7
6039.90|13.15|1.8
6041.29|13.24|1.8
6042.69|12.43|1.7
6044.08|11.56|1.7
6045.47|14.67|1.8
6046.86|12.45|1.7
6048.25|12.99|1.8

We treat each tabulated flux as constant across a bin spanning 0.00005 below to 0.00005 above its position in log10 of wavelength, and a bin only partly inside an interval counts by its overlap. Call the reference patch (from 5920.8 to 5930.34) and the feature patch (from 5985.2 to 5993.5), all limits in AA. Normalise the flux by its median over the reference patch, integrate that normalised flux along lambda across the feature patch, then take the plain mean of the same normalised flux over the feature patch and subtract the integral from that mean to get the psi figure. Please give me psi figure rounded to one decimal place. -8.4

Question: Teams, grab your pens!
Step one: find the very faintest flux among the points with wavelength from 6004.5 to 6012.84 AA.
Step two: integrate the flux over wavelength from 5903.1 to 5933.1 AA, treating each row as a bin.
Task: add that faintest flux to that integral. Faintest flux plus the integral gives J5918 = 374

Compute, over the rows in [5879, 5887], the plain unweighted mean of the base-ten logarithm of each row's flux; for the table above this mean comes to 1.13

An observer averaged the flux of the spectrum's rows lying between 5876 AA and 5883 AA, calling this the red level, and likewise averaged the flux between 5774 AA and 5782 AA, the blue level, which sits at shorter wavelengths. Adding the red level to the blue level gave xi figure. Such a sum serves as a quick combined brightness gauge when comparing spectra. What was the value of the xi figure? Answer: 25.7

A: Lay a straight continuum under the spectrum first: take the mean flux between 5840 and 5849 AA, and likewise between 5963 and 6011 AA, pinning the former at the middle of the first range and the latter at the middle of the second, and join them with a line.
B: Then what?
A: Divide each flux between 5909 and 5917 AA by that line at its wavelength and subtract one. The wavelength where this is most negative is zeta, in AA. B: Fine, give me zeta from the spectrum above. 5913.30 AA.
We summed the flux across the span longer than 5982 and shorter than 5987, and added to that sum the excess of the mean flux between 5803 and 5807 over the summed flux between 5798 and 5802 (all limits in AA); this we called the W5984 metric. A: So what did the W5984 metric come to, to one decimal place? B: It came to 6.9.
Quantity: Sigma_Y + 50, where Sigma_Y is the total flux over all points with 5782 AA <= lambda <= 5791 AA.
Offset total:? 150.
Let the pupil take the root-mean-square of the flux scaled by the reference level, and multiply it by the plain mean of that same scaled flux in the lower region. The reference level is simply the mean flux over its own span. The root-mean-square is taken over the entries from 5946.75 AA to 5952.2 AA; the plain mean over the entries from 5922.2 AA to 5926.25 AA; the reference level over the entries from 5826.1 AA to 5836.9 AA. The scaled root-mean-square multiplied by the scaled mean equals 0.92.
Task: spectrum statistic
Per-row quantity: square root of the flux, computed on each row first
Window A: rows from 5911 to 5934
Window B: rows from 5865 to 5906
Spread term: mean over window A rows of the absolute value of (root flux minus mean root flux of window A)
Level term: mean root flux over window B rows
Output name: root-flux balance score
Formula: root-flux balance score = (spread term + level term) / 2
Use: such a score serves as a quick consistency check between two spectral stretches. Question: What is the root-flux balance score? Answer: 1.96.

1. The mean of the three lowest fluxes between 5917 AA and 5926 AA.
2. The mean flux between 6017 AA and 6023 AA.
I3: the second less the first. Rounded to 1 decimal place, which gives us 3.5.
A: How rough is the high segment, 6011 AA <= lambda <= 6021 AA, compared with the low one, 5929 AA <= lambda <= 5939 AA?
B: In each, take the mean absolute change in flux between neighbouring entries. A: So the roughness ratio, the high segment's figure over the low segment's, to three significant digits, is 2.34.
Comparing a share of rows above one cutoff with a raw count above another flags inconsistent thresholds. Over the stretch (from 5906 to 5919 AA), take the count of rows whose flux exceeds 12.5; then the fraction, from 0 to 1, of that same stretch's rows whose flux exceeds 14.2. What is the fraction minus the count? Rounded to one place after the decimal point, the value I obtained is -4.8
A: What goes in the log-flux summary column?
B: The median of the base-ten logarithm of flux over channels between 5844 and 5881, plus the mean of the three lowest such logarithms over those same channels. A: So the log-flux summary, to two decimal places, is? 2.17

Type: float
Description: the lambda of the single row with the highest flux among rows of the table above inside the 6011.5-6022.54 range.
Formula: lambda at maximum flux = 6017.69 AA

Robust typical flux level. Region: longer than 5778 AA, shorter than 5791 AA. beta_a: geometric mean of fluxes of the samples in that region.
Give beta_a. 13.8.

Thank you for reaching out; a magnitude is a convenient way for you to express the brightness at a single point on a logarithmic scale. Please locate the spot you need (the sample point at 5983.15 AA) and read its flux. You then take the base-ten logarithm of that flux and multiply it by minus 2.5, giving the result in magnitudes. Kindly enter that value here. -2.60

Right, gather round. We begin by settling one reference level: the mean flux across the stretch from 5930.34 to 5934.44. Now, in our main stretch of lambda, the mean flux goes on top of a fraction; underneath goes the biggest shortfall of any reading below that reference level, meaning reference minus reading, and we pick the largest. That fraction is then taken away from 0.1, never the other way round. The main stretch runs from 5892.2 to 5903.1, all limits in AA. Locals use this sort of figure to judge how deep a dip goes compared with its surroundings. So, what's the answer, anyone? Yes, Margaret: 33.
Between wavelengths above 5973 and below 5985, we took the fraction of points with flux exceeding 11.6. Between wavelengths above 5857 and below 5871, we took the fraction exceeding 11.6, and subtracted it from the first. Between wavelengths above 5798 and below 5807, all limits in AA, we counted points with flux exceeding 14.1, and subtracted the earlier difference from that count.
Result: 2.6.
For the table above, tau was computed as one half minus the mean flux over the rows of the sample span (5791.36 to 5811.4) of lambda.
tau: -12.0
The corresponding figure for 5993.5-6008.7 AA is -11.7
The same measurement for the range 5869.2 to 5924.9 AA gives -12.6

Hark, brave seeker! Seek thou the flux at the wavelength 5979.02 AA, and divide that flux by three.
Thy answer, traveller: 3.4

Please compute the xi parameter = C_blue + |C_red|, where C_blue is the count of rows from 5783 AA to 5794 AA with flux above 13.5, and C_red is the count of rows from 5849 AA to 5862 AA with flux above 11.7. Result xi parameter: 11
